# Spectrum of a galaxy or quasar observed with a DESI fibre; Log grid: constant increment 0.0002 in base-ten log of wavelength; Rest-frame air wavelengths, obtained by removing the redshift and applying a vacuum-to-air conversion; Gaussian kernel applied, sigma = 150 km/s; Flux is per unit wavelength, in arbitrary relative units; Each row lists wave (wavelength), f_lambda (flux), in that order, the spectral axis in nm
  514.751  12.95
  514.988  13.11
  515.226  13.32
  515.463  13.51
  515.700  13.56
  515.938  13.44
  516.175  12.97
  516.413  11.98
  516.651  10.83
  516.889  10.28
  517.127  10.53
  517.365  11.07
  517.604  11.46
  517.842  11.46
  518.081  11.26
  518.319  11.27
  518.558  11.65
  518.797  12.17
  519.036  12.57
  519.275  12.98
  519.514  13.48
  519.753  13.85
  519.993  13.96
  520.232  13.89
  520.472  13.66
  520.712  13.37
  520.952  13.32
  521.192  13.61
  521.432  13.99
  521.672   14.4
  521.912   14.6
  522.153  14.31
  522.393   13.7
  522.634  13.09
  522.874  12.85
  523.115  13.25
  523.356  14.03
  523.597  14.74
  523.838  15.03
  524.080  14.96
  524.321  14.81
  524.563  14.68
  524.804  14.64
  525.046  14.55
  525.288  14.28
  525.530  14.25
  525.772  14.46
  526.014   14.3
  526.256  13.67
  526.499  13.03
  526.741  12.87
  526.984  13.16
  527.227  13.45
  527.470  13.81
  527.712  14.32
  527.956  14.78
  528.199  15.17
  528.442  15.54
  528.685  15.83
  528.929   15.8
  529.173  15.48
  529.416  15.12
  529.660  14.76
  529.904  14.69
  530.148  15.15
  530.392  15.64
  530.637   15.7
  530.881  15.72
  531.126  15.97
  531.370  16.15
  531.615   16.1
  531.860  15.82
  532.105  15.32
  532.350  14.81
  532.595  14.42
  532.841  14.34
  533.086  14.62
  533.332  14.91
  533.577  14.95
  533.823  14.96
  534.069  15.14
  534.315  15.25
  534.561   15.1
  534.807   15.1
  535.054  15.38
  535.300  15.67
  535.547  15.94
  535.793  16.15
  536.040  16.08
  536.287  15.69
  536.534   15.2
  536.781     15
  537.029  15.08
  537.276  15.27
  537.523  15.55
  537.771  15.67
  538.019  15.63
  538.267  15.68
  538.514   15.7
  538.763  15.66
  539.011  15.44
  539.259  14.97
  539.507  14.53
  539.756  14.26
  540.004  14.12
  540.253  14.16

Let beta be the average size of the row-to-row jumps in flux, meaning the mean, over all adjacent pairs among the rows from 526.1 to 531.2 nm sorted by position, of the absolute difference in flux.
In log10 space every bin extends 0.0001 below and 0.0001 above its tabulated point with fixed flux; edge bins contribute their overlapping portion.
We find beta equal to 0.309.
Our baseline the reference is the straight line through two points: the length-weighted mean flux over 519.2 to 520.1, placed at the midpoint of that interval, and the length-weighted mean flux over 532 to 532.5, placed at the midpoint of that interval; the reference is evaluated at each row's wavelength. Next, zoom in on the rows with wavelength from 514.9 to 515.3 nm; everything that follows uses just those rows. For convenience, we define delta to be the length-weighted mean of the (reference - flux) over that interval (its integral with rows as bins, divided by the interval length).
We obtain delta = -0.1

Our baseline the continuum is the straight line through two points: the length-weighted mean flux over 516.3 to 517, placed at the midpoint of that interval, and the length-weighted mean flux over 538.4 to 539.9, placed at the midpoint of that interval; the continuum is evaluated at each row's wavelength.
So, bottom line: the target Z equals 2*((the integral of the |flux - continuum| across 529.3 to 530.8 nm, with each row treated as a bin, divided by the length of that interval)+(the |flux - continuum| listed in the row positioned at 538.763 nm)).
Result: 4.8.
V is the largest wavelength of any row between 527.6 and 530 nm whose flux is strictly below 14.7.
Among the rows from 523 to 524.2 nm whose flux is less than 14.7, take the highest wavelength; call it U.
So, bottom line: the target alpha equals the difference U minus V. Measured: -6.55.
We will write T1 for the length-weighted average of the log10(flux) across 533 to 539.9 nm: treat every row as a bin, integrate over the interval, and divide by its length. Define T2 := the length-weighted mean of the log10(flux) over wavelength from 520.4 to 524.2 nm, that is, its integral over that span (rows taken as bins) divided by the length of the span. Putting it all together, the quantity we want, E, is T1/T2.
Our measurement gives 1.04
